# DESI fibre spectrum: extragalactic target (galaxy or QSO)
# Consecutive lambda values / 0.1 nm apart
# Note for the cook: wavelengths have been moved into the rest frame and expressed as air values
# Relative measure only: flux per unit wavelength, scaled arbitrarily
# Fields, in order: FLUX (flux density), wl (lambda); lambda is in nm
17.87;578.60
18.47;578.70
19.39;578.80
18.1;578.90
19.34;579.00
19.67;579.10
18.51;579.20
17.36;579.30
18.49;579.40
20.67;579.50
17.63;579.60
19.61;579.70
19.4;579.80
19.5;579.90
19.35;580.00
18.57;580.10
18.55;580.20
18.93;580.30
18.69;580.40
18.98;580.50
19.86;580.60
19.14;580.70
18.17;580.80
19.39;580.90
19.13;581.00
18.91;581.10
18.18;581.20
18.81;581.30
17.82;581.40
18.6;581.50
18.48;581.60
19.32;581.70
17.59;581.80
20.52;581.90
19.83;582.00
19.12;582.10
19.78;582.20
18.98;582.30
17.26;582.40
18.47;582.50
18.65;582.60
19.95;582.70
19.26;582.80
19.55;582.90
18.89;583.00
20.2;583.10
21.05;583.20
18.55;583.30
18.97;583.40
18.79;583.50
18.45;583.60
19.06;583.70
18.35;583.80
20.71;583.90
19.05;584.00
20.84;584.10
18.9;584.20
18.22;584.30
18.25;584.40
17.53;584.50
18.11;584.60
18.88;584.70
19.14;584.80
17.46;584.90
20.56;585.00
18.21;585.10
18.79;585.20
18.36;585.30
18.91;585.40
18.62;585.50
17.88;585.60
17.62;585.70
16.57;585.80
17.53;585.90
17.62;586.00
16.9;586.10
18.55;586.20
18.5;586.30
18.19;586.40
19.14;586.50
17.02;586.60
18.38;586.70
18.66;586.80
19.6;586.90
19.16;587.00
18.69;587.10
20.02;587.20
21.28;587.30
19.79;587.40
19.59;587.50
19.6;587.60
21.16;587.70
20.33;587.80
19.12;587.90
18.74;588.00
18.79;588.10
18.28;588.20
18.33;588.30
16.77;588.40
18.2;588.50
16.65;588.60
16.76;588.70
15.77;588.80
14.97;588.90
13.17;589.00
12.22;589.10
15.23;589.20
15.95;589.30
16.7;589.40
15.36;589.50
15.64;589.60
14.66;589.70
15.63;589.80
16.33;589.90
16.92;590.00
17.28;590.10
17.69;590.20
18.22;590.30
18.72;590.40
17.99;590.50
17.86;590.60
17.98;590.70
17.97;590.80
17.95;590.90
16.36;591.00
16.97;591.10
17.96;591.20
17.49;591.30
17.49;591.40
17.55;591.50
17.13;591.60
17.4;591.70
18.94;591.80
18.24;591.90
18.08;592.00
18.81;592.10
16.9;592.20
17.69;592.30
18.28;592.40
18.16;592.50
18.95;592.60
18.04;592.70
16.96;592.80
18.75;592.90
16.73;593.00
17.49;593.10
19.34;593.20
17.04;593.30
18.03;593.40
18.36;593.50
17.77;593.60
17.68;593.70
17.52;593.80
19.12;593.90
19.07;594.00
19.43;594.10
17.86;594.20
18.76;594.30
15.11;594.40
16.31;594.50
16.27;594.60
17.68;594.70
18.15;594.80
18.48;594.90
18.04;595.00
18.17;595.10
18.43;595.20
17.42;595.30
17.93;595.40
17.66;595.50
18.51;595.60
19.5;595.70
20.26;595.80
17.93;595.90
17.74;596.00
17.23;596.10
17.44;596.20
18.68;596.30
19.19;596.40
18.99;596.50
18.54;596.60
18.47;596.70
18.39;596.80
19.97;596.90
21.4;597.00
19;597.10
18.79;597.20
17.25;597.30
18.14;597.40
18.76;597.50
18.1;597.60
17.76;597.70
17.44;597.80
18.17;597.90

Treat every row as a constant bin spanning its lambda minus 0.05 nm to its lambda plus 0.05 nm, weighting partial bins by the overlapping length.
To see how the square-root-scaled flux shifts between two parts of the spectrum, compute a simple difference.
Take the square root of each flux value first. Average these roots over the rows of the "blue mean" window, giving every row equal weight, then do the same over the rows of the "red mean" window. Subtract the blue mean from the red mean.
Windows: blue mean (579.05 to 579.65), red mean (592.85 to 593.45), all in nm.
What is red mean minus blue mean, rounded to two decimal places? -0.10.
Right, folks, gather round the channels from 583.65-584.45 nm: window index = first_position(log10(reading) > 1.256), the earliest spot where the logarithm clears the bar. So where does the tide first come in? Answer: 583.70 nm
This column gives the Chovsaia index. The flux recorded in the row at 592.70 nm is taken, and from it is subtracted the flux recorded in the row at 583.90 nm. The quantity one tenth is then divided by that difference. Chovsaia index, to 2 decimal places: -0.04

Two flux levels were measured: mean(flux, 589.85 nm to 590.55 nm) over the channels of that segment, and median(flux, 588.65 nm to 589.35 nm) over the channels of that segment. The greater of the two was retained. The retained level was 17.6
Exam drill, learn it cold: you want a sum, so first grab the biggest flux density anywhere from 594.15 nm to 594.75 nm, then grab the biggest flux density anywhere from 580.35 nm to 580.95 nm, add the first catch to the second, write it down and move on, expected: 38.6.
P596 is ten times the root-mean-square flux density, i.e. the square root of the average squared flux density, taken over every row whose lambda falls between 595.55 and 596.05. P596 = 188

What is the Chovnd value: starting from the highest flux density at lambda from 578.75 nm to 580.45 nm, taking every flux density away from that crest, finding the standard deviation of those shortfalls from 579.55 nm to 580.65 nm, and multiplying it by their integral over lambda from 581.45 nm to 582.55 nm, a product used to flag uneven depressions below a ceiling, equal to 1.2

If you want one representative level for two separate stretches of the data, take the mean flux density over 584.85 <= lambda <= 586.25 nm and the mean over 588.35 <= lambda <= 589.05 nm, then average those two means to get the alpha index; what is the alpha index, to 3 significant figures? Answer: 17.1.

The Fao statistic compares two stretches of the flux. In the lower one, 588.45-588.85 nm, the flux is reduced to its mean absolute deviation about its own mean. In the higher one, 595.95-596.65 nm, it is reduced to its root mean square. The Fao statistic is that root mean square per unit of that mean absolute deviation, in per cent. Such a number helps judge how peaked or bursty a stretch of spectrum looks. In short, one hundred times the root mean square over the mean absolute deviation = 2697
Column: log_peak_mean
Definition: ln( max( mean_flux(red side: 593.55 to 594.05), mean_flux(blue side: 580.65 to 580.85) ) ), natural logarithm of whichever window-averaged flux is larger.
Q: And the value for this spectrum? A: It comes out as 2.93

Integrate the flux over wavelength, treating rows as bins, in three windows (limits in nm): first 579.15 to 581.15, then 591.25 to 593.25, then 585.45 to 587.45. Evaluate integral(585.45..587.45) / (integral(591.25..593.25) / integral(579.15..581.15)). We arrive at 39.1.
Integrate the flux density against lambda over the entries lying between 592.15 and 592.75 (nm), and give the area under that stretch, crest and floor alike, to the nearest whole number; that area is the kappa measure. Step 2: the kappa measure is 11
